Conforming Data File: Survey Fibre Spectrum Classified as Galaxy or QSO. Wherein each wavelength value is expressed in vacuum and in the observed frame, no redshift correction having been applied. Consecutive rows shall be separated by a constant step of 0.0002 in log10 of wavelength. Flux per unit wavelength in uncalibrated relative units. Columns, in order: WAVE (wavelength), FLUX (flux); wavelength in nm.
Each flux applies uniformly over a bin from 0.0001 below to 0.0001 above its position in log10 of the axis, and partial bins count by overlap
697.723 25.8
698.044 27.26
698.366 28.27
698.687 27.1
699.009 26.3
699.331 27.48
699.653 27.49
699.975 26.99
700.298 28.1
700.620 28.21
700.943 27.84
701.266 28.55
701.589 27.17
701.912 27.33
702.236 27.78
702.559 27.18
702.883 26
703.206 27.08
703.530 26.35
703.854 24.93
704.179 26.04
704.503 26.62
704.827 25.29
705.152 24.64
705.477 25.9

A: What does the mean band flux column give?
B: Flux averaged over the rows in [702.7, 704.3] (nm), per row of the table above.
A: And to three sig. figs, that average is 26.1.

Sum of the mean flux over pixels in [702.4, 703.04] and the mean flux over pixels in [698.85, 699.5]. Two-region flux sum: 53.5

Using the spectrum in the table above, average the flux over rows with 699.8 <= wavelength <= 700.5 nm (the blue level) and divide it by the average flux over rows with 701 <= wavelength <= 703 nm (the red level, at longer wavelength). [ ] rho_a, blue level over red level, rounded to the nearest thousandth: 1.008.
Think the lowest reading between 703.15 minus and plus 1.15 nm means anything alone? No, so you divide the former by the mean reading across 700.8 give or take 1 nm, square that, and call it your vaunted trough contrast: 0.804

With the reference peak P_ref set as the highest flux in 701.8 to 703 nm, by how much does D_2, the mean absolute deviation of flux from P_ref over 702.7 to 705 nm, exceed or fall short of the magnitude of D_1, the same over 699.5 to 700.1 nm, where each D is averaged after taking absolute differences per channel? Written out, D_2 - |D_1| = 1.20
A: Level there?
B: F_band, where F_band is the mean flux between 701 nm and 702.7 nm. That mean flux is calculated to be 27.6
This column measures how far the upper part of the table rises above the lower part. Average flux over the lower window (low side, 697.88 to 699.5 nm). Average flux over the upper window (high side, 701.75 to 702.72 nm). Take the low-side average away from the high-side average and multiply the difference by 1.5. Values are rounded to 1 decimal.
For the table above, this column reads 0.2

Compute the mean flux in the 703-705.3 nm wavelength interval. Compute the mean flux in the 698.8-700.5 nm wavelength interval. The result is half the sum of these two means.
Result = 26.6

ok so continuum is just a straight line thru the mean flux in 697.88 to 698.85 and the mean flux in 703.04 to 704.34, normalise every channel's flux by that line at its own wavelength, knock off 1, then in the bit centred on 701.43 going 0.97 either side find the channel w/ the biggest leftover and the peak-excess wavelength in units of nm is 701.266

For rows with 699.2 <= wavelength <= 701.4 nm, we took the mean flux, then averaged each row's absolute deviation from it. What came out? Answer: 0.42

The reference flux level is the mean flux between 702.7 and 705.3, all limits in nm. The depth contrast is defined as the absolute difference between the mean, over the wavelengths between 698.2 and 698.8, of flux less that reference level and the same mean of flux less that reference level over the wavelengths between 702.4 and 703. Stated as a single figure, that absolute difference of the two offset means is 1.1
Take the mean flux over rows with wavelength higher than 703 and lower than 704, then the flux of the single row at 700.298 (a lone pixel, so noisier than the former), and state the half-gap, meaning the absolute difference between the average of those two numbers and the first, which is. 1.0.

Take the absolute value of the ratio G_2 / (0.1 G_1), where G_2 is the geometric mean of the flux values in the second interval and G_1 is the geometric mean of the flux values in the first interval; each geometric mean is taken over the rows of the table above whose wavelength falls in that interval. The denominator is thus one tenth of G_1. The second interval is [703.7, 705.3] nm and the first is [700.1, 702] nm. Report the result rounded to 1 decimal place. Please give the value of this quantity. 9.1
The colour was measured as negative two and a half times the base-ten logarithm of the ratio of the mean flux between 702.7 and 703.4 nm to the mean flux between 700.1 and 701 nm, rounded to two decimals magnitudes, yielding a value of 0.06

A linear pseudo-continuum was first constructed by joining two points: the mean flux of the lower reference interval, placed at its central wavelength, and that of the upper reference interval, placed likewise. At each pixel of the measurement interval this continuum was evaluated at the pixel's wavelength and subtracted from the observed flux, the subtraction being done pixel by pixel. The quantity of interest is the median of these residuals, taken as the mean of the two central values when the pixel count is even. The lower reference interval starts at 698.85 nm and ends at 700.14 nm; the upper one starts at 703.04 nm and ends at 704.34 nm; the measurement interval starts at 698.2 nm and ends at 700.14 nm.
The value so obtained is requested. 0.2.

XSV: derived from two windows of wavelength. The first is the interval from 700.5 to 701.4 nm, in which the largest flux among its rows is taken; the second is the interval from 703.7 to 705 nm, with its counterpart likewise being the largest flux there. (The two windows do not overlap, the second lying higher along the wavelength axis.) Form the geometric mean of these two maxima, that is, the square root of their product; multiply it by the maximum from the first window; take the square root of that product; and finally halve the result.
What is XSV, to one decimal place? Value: 14.0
